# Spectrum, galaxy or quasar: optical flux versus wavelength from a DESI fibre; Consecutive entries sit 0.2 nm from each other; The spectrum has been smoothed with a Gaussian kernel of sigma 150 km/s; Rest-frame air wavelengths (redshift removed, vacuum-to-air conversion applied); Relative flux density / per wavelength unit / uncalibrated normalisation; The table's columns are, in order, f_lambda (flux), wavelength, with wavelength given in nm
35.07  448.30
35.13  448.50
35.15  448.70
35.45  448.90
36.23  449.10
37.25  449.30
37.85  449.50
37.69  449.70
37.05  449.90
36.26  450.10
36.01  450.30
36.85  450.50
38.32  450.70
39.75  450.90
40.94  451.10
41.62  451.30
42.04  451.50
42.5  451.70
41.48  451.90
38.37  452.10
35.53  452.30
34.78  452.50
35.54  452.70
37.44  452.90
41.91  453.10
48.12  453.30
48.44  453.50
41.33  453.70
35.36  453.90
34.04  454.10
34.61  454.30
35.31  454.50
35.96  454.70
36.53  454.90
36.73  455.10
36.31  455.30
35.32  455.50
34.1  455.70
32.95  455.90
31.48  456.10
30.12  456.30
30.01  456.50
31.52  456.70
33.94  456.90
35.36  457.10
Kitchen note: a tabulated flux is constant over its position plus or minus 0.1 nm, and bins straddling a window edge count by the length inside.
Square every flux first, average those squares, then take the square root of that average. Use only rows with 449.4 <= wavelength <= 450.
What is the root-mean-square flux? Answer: 37.5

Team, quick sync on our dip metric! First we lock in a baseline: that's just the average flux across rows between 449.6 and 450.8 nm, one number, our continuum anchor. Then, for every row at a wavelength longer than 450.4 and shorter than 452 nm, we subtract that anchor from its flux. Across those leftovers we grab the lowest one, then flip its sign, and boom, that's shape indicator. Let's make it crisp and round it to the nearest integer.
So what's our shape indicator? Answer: 0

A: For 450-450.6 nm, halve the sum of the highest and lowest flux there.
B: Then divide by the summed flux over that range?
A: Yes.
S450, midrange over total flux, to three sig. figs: 0.334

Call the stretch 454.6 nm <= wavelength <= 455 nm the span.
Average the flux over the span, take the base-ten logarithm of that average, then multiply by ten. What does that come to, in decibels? 15.6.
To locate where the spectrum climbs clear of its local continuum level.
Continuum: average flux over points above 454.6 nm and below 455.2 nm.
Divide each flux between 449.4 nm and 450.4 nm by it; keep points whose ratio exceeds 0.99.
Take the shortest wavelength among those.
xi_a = 449.50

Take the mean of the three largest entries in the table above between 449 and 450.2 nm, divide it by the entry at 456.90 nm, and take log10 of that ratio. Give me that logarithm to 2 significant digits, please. 0.044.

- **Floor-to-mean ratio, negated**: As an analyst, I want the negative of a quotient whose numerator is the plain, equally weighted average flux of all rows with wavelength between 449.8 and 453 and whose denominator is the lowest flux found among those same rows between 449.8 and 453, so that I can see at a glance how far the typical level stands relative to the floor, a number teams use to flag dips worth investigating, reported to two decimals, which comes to -1.10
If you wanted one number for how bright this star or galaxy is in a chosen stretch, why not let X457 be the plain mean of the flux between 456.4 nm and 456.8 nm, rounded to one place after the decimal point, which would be 30.8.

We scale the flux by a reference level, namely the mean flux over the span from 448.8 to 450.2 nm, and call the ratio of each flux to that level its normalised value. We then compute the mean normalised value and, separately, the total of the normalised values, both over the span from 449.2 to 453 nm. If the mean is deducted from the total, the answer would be 19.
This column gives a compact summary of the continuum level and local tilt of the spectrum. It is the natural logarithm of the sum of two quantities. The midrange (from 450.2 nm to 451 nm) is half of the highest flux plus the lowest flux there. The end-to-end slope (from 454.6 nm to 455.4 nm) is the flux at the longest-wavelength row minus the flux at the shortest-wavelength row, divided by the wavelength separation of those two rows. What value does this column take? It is 3.65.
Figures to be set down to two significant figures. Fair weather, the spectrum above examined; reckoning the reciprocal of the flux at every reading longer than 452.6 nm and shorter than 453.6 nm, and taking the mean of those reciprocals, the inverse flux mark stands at 0.024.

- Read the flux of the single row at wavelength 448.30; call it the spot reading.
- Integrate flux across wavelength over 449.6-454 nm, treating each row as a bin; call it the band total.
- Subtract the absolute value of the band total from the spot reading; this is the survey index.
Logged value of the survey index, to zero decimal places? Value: -138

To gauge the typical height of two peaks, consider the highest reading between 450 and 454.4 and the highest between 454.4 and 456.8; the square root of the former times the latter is 42.2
